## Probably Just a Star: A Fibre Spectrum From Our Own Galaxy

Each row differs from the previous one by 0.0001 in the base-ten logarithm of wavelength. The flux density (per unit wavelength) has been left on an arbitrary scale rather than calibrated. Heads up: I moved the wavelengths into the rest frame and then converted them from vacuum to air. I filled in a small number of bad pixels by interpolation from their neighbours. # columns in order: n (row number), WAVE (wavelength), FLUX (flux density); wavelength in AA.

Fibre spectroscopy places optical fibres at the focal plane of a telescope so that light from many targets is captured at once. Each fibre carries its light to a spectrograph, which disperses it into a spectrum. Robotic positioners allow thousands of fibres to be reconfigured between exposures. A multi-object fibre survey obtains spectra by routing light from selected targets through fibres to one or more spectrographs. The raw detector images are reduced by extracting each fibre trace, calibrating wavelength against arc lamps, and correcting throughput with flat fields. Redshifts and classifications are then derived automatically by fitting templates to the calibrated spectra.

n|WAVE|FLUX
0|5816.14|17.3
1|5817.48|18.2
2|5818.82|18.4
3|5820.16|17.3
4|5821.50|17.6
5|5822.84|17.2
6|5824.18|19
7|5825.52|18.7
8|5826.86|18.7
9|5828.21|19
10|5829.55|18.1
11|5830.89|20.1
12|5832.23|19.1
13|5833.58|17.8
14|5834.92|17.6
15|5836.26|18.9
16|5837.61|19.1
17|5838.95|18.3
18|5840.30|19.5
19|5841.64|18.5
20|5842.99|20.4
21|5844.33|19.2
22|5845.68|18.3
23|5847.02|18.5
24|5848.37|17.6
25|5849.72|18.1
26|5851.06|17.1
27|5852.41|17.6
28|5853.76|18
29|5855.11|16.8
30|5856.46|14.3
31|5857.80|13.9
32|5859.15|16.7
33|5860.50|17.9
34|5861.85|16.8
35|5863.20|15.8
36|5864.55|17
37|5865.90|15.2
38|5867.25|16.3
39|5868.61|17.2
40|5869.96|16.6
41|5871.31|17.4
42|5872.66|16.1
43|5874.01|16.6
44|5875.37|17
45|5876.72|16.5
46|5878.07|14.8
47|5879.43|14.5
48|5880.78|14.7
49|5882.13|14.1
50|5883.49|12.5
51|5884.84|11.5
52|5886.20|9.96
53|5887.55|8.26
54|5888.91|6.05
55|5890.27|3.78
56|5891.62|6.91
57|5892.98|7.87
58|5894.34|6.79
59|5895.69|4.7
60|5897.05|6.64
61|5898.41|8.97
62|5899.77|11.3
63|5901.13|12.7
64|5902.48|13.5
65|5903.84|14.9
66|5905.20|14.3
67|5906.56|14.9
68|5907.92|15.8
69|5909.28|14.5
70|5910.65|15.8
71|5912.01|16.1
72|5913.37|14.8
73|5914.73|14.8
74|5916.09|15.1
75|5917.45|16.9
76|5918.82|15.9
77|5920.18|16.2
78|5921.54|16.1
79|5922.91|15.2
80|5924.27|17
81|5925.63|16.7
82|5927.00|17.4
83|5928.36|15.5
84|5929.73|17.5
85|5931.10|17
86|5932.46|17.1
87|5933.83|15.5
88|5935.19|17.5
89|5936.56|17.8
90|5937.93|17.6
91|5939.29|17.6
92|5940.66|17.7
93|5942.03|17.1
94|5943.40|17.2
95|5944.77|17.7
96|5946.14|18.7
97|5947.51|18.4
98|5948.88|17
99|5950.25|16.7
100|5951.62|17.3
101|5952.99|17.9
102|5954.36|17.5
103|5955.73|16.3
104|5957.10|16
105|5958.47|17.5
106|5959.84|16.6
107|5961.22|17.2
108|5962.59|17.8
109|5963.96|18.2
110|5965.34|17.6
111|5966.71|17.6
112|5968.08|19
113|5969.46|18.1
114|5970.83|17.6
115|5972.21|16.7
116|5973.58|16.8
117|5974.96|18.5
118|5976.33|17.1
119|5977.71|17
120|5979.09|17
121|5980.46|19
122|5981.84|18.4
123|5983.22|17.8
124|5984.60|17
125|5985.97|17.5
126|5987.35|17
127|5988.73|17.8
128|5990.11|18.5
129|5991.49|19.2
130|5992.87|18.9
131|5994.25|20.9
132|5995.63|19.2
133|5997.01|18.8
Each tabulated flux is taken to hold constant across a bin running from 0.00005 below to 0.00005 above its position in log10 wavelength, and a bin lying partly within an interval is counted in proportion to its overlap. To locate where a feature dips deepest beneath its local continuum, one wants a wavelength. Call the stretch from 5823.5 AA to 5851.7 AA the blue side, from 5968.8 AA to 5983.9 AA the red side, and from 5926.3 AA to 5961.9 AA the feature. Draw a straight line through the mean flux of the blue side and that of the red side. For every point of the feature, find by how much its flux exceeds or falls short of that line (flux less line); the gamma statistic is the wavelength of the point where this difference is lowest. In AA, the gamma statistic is 5928.36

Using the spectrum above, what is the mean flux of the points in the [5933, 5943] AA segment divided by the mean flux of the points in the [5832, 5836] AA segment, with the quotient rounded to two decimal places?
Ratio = 0.95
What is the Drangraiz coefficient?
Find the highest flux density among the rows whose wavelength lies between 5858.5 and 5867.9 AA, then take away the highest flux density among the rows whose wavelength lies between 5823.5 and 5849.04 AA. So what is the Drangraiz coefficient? -2.5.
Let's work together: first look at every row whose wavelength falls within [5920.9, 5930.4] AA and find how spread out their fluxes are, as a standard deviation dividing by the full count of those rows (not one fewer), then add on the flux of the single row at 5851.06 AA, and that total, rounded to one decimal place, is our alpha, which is 17.9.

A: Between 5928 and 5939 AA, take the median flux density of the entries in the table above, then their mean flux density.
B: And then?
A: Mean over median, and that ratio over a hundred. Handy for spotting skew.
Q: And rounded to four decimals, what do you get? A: 0.0098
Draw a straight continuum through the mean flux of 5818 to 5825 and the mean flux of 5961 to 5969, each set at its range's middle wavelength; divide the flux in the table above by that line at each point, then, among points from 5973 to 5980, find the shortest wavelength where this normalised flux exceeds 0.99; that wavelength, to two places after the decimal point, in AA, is 5974.96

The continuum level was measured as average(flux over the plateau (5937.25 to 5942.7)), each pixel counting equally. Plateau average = 17.5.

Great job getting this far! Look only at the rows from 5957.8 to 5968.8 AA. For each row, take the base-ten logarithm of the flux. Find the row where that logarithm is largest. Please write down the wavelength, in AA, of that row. 5968.08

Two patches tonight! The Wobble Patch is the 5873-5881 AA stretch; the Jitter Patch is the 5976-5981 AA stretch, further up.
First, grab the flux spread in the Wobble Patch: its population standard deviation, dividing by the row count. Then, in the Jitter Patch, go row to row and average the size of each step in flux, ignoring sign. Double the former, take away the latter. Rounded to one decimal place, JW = 1.4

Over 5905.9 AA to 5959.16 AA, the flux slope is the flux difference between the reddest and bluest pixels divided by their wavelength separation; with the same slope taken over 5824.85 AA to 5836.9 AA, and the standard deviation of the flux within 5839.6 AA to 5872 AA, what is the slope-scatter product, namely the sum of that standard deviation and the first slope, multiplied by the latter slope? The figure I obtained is 0.03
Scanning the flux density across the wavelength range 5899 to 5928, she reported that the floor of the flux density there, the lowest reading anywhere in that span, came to 11.3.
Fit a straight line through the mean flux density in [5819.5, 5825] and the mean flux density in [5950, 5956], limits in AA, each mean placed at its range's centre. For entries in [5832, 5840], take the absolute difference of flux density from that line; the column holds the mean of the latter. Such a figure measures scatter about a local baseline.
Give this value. 0.8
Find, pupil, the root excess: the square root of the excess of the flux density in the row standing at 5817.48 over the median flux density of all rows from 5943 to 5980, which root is 0.84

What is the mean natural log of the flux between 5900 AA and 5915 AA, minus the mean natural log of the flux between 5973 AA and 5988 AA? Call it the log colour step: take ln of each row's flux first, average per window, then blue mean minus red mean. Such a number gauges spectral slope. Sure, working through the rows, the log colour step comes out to -0.2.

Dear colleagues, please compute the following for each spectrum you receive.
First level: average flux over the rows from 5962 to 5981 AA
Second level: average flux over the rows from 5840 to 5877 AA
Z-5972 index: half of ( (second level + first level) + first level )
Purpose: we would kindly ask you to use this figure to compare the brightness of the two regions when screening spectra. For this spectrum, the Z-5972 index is 26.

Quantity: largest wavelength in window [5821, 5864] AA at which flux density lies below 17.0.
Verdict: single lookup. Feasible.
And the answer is 5863.20 AA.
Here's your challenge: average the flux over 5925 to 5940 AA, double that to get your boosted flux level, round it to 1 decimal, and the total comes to 34.0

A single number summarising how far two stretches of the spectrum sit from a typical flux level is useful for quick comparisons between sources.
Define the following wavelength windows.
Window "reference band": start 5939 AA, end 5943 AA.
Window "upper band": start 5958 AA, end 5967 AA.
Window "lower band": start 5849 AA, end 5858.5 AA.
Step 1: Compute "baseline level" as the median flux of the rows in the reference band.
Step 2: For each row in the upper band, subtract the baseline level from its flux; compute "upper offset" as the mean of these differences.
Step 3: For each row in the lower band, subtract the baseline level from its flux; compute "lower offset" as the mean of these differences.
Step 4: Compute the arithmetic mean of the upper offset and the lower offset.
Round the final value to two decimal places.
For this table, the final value -0.58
